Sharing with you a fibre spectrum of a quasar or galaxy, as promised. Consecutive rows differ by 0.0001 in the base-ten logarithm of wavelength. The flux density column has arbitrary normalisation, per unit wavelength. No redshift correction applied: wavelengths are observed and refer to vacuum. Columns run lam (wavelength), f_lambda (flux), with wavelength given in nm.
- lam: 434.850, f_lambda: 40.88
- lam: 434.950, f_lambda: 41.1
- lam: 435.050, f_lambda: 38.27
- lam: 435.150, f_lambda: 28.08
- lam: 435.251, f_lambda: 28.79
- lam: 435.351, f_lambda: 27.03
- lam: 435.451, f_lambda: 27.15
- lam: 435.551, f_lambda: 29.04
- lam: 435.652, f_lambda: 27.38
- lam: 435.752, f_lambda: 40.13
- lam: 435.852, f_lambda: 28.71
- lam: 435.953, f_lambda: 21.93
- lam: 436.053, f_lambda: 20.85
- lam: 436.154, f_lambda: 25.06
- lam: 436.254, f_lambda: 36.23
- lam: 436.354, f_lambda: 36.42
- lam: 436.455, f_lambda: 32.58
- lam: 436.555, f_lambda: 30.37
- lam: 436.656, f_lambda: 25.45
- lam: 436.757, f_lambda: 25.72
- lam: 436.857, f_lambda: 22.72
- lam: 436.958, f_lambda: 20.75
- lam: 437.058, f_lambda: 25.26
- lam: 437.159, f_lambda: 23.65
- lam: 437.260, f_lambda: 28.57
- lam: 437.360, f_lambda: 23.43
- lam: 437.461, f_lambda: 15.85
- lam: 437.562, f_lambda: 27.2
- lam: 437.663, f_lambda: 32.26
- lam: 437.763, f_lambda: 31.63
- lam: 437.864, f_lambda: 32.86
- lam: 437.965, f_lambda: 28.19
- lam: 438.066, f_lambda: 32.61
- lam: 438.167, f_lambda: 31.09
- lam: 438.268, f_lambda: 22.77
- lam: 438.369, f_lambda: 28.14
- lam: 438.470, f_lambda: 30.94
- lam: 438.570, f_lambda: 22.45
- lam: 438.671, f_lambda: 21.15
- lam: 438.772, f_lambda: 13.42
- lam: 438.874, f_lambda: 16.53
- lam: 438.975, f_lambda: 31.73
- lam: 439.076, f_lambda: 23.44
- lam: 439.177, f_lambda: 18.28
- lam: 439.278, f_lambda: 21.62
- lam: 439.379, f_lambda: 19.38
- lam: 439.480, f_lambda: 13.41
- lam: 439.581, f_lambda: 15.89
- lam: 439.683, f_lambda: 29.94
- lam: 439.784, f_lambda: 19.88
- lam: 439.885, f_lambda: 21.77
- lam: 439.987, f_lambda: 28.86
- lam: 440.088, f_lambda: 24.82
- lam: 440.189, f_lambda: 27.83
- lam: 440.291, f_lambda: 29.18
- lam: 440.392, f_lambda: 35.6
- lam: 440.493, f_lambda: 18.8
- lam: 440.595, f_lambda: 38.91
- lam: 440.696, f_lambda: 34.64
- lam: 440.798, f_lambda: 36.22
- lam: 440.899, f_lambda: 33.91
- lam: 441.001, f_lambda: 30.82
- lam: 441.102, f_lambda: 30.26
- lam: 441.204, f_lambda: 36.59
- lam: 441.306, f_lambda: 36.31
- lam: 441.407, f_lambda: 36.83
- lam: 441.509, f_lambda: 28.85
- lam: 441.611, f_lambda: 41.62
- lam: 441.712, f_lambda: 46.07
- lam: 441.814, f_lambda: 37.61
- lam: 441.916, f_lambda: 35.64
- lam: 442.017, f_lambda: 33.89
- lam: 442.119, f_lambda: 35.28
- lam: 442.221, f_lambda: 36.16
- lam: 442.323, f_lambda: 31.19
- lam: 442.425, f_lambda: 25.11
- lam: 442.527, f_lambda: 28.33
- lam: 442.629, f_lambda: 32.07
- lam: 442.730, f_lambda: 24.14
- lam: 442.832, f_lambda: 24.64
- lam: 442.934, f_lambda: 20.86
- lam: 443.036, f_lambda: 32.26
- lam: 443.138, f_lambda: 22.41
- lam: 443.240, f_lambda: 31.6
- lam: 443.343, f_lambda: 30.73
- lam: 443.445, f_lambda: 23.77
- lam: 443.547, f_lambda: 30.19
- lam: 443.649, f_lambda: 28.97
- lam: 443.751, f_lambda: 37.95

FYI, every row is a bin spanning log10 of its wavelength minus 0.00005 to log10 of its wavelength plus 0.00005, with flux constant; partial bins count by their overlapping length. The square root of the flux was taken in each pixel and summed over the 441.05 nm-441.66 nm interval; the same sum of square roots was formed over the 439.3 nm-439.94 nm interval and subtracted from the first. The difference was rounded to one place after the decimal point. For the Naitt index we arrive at 8.8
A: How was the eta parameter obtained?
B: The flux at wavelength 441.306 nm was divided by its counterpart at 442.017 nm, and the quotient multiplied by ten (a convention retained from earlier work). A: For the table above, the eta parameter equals 11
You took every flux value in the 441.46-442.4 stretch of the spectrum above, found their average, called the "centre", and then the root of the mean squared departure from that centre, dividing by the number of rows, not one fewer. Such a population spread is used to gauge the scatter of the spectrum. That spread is 4.9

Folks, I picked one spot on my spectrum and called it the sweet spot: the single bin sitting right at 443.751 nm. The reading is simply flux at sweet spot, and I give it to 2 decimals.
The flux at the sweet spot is 37.95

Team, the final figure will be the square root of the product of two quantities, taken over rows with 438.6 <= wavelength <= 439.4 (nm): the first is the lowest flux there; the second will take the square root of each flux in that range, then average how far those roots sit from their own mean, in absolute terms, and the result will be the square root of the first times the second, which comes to 2.4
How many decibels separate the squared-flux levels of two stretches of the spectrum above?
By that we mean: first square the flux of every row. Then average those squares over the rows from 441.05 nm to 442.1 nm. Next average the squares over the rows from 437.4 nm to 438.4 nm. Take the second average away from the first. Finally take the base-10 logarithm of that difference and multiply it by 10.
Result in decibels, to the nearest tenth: 27.2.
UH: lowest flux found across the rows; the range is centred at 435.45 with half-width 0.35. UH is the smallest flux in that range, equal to 27.03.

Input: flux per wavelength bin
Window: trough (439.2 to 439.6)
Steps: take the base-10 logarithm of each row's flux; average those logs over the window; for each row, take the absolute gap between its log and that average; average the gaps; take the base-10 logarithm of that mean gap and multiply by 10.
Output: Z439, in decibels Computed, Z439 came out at -11.3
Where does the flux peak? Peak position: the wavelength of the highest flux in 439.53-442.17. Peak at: 441.712 nm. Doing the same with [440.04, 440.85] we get 440.595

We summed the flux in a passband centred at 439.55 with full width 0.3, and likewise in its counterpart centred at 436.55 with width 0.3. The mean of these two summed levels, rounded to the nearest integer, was 74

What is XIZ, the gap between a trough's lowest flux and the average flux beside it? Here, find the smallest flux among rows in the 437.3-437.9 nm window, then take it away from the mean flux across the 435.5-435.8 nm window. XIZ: 16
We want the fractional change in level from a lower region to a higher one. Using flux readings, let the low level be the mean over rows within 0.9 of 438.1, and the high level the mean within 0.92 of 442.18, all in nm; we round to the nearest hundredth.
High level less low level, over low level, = 0.25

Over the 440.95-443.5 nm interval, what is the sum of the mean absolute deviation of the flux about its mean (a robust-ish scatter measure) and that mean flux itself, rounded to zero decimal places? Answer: 36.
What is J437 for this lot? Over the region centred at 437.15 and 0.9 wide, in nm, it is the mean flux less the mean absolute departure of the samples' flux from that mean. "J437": 21.0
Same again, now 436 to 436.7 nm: 24.6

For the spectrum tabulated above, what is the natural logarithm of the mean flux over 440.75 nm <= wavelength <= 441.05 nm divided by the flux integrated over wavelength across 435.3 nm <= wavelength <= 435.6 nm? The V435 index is 1.39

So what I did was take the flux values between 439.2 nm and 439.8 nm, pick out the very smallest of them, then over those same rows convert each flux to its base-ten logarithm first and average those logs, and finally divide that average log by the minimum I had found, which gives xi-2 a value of 0.10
